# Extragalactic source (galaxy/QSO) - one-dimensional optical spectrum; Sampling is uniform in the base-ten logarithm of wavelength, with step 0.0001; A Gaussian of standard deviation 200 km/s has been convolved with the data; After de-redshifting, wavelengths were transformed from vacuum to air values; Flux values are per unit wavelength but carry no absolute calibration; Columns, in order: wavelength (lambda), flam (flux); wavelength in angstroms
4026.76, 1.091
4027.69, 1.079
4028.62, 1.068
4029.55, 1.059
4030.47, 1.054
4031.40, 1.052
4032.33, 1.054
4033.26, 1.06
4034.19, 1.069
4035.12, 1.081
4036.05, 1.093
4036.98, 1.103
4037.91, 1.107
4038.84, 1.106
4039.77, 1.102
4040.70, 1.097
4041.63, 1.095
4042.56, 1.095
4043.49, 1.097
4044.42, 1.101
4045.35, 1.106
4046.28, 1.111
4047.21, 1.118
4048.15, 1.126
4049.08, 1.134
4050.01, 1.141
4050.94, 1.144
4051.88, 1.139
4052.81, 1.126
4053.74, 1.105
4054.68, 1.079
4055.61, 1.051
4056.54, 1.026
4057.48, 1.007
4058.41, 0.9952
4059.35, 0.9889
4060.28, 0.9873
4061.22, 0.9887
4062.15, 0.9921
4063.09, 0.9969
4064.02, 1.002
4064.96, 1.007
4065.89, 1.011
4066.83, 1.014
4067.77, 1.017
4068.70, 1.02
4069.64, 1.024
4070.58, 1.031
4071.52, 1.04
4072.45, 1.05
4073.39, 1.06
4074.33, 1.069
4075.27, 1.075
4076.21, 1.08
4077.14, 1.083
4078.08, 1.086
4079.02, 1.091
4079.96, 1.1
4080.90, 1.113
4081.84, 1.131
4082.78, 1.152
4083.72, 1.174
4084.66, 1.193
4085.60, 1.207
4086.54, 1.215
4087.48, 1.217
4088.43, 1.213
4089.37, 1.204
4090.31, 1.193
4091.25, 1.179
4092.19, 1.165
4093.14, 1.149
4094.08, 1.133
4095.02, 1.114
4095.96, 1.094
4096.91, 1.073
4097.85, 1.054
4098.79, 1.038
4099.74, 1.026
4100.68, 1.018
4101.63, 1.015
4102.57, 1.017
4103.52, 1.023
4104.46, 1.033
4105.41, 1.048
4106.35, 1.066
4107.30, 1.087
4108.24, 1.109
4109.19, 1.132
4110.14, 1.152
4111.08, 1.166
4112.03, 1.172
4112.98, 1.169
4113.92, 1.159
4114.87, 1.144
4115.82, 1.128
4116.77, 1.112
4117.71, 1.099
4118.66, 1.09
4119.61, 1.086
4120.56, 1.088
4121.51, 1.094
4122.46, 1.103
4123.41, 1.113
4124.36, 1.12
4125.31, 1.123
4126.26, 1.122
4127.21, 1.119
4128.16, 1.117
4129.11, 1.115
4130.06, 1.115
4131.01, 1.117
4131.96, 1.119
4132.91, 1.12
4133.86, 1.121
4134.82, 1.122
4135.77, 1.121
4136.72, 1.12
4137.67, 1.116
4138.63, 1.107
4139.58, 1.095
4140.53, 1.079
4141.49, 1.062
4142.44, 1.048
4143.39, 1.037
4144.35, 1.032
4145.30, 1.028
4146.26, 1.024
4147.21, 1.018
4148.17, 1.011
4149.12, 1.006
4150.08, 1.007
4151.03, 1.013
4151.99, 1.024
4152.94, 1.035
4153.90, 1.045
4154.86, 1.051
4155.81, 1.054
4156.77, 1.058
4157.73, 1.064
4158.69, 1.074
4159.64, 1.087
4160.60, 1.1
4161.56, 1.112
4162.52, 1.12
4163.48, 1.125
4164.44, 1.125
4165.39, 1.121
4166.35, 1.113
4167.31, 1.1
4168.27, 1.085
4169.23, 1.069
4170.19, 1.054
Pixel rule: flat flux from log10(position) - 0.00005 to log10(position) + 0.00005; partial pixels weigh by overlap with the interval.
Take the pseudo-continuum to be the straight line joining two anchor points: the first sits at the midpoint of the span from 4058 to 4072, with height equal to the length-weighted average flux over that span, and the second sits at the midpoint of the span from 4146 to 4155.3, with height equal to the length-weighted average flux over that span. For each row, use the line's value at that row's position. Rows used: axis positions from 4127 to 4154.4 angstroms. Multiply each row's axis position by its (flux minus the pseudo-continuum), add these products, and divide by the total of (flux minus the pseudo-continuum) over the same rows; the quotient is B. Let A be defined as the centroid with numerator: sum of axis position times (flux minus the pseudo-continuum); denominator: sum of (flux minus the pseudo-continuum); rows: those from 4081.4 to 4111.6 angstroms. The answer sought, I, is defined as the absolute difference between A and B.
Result 41.0 angstroms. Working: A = 4092.9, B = 4133.9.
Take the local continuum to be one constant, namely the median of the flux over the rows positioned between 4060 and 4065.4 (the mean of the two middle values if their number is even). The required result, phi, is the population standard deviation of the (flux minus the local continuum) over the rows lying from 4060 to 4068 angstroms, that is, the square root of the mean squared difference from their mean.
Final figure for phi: 0.010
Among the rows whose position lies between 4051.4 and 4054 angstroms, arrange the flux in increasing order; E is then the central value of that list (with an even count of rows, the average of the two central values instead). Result 1.13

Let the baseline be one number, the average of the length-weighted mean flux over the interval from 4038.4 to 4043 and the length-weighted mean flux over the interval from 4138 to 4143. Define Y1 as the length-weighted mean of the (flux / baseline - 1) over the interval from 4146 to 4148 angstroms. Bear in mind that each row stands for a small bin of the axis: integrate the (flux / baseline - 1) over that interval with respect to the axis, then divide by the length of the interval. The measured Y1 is -0.06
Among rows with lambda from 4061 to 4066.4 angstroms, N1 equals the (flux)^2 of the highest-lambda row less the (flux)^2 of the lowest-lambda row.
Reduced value 0.04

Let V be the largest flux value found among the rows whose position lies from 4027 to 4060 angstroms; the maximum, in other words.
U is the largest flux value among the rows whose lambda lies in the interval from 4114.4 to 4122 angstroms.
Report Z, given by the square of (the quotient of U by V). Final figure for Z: 1.00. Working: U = 1.144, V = 1.144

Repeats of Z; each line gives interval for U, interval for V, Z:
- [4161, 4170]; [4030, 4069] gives 0.97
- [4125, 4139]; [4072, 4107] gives 0.85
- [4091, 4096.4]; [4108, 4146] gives 1.01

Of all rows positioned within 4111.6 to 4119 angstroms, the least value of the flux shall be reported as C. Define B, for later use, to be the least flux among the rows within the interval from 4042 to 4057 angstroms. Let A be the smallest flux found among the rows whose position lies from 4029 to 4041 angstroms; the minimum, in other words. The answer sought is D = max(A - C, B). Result 1.03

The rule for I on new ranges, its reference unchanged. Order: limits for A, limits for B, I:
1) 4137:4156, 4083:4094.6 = 52.9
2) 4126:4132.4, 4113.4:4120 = 12.8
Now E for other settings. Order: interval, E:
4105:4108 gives 1.07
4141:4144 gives 1.05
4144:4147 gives 1.03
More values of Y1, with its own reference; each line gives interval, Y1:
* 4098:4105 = -0.06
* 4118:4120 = 0.00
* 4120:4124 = 0.01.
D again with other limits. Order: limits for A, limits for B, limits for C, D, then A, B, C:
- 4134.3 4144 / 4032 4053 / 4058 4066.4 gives 1.05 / 1.037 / 1.054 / 0.9873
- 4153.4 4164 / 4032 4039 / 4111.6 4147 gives 1.05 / 1.045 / 1.054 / 1.024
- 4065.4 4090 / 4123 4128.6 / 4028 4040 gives 1.11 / 1.011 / 1.113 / 1.052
